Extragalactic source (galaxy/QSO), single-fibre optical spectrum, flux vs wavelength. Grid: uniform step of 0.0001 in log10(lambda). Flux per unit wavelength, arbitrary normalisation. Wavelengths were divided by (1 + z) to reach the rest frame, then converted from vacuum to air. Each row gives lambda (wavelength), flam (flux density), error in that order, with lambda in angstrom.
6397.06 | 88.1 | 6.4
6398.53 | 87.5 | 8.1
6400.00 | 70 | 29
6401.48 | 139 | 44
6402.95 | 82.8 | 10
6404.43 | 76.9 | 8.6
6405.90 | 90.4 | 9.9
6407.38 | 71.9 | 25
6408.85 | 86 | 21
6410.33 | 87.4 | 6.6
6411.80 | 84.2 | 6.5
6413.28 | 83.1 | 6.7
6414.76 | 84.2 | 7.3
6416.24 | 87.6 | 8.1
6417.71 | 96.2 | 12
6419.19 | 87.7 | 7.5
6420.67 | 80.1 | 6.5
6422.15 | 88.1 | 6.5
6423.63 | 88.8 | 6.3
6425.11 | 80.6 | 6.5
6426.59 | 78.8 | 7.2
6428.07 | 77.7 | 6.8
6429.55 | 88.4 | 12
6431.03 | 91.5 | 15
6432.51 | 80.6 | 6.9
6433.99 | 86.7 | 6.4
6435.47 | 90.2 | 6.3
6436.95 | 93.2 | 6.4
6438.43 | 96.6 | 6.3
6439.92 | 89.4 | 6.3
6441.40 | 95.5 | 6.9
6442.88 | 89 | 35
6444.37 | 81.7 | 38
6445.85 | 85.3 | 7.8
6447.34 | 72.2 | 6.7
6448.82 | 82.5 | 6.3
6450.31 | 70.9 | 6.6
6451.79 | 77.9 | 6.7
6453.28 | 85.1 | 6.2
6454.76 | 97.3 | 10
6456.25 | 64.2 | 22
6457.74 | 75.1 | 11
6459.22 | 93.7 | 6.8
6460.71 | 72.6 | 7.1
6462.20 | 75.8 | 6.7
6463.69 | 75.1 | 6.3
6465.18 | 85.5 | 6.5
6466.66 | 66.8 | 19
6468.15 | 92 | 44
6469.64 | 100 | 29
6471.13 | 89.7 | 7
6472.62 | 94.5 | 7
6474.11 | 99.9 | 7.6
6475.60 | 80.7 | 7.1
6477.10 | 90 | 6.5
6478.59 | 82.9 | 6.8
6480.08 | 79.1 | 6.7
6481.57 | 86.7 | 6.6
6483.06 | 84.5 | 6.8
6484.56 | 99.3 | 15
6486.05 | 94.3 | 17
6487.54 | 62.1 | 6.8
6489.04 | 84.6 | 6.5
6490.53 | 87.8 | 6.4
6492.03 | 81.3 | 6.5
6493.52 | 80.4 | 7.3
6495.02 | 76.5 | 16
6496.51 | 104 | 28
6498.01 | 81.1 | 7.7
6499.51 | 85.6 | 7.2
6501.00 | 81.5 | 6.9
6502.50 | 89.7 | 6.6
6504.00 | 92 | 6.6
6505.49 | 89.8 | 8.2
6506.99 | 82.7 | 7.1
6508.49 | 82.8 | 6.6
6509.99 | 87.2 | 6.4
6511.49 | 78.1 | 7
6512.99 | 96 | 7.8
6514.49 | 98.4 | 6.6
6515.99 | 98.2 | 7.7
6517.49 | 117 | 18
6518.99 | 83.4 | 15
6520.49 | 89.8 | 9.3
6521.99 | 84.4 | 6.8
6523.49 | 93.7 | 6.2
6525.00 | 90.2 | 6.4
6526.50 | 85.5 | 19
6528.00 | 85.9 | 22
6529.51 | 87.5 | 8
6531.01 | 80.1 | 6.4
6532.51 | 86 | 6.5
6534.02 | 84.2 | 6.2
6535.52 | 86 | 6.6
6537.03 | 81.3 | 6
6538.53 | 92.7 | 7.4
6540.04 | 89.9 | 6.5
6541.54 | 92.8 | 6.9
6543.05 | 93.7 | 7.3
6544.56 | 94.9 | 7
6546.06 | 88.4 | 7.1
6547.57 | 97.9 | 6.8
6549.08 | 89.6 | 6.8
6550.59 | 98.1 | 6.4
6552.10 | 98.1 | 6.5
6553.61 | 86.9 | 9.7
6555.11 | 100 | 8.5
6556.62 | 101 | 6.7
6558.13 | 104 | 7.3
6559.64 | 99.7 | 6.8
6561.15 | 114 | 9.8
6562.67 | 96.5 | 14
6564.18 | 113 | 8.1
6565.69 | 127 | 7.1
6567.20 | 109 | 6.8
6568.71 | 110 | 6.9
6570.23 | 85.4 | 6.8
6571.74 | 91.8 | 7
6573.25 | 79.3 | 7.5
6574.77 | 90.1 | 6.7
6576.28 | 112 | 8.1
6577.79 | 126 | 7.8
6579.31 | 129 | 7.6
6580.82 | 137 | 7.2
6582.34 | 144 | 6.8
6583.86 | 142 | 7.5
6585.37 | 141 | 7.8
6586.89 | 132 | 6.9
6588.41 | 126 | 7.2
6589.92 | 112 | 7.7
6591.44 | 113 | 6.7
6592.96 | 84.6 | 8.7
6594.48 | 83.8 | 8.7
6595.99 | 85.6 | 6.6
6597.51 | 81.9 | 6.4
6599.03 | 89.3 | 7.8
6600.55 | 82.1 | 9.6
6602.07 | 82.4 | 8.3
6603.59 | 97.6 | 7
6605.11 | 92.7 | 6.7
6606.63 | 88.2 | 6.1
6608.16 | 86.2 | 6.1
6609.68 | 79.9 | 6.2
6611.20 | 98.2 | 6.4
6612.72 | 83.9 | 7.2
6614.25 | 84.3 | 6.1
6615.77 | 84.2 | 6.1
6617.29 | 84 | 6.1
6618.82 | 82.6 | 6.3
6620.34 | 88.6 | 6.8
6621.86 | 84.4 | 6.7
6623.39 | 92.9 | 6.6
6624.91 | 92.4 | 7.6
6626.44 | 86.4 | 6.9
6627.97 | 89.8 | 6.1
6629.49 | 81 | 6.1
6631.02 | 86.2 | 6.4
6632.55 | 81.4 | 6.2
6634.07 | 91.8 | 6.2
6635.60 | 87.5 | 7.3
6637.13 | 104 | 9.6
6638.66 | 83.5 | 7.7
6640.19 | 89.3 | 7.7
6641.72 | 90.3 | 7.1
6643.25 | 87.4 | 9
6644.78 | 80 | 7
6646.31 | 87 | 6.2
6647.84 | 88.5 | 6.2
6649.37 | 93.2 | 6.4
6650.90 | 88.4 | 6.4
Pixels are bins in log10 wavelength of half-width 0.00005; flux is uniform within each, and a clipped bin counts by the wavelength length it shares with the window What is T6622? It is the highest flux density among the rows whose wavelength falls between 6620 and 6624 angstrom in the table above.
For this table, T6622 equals 92.9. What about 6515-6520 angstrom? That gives 117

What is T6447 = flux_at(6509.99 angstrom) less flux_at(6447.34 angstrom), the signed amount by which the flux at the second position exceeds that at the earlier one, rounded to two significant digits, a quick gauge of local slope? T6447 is 15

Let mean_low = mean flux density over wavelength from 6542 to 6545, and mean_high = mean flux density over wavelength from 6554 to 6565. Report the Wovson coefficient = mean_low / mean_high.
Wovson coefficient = 0.91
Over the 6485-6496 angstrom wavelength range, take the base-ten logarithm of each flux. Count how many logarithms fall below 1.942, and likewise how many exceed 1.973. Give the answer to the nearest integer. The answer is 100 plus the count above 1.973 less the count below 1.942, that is 96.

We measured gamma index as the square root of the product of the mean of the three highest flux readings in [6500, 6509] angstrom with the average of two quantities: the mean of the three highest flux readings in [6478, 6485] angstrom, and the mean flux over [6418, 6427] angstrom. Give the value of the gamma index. 89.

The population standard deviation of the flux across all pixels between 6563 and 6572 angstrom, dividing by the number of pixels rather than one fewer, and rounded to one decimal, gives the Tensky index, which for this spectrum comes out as 13.8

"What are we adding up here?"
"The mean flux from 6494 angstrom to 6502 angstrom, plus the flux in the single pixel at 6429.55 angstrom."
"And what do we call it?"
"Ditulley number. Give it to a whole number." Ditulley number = 174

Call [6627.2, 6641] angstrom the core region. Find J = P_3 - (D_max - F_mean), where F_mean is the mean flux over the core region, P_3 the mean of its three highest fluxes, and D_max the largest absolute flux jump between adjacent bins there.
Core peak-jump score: 163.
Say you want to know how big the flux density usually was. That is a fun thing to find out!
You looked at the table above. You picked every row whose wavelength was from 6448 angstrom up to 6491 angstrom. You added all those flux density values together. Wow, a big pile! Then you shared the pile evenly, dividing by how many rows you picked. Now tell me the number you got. 84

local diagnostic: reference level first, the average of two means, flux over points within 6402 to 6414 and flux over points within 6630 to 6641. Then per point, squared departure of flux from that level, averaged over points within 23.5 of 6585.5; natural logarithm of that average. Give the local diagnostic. 6.7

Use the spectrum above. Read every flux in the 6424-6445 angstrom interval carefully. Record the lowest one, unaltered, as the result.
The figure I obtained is 77.7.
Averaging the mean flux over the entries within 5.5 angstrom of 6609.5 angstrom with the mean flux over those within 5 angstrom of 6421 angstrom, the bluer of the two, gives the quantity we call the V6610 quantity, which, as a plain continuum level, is 87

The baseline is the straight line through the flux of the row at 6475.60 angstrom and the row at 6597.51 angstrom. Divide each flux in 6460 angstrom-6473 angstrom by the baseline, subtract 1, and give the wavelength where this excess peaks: 6469.64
